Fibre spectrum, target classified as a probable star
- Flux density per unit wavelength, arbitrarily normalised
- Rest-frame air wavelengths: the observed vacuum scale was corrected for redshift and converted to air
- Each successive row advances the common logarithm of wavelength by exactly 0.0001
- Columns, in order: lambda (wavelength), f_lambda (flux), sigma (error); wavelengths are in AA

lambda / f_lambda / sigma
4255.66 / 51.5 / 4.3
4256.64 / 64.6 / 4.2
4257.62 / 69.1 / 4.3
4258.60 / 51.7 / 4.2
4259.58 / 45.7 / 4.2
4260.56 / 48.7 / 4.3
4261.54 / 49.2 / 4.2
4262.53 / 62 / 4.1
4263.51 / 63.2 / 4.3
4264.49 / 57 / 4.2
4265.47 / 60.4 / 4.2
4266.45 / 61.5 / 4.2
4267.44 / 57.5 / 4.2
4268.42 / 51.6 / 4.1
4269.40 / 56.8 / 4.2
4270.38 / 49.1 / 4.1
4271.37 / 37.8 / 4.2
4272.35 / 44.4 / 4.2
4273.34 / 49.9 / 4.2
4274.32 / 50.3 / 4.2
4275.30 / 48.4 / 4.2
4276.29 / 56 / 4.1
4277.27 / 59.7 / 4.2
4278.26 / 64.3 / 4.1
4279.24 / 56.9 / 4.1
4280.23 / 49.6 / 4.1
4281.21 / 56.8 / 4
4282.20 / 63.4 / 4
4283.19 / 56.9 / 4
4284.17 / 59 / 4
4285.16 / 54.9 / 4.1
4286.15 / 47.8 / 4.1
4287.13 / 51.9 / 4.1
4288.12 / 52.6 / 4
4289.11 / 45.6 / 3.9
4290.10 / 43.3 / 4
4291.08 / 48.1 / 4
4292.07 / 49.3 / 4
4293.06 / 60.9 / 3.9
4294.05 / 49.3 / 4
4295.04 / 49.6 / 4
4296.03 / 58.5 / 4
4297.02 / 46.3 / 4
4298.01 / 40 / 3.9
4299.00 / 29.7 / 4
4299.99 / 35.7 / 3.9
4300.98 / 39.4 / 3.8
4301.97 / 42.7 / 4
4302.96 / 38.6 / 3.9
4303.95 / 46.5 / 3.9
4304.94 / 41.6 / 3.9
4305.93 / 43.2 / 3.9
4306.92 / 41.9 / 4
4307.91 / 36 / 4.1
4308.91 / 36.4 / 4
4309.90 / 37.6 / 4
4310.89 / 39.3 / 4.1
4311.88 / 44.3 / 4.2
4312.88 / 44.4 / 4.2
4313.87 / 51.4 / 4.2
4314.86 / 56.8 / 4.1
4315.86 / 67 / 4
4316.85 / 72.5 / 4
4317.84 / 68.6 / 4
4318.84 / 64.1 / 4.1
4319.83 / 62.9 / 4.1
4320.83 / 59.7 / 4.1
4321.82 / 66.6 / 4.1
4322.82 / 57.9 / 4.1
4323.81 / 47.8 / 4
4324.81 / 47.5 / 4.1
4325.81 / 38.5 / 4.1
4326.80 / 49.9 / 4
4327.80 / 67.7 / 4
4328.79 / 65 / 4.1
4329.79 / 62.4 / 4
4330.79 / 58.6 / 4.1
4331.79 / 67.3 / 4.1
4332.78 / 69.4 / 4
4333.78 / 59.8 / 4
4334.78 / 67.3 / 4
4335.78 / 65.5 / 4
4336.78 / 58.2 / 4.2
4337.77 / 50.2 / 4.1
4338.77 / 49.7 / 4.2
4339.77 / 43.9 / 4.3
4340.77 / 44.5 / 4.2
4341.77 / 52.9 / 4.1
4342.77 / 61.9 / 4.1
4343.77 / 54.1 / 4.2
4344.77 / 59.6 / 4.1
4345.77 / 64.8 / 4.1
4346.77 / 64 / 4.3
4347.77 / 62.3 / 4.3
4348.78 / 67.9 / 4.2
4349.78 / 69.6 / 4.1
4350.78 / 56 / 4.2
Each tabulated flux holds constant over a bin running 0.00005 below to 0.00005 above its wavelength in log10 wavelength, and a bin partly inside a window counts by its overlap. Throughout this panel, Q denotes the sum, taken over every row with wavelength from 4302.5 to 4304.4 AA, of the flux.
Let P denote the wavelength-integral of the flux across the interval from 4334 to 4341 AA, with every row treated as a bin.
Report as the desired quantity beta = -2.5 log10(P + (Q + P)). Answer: -7.33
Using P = 383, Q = 85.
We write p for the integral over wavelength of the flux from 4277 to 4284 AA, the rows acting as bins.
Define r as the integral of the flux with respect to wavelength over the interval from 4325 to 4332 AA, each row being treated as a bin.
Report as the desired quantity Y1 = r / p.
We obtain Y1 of 0.99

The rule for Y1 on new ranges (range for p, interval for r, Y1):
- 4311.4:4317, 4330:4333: 0.63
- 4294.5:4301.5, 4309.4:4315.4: 0.92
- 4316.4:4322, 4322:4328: 0.84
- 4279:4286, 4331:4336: 0.83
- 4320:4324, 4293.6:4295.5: 0.40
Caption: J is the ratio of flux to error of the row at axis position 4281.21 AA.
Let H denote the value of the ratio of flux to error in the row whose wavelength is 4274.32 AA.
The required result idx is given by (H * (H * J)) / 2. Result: 1018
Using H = 12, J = 14.2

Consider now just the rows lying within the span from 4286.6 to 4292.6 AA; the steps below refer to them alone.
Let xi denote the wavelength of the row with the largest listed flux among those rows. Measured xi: 4288.12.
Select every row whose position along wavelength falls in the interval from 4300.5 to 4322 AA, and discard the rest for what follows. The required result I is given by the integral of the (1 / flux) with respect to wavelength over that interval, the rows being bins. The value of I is 0.45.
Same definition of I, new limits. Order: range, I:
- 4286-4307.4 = 0.48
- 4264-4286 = 0.41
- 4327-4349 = 0.38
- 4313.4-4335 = 0.37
